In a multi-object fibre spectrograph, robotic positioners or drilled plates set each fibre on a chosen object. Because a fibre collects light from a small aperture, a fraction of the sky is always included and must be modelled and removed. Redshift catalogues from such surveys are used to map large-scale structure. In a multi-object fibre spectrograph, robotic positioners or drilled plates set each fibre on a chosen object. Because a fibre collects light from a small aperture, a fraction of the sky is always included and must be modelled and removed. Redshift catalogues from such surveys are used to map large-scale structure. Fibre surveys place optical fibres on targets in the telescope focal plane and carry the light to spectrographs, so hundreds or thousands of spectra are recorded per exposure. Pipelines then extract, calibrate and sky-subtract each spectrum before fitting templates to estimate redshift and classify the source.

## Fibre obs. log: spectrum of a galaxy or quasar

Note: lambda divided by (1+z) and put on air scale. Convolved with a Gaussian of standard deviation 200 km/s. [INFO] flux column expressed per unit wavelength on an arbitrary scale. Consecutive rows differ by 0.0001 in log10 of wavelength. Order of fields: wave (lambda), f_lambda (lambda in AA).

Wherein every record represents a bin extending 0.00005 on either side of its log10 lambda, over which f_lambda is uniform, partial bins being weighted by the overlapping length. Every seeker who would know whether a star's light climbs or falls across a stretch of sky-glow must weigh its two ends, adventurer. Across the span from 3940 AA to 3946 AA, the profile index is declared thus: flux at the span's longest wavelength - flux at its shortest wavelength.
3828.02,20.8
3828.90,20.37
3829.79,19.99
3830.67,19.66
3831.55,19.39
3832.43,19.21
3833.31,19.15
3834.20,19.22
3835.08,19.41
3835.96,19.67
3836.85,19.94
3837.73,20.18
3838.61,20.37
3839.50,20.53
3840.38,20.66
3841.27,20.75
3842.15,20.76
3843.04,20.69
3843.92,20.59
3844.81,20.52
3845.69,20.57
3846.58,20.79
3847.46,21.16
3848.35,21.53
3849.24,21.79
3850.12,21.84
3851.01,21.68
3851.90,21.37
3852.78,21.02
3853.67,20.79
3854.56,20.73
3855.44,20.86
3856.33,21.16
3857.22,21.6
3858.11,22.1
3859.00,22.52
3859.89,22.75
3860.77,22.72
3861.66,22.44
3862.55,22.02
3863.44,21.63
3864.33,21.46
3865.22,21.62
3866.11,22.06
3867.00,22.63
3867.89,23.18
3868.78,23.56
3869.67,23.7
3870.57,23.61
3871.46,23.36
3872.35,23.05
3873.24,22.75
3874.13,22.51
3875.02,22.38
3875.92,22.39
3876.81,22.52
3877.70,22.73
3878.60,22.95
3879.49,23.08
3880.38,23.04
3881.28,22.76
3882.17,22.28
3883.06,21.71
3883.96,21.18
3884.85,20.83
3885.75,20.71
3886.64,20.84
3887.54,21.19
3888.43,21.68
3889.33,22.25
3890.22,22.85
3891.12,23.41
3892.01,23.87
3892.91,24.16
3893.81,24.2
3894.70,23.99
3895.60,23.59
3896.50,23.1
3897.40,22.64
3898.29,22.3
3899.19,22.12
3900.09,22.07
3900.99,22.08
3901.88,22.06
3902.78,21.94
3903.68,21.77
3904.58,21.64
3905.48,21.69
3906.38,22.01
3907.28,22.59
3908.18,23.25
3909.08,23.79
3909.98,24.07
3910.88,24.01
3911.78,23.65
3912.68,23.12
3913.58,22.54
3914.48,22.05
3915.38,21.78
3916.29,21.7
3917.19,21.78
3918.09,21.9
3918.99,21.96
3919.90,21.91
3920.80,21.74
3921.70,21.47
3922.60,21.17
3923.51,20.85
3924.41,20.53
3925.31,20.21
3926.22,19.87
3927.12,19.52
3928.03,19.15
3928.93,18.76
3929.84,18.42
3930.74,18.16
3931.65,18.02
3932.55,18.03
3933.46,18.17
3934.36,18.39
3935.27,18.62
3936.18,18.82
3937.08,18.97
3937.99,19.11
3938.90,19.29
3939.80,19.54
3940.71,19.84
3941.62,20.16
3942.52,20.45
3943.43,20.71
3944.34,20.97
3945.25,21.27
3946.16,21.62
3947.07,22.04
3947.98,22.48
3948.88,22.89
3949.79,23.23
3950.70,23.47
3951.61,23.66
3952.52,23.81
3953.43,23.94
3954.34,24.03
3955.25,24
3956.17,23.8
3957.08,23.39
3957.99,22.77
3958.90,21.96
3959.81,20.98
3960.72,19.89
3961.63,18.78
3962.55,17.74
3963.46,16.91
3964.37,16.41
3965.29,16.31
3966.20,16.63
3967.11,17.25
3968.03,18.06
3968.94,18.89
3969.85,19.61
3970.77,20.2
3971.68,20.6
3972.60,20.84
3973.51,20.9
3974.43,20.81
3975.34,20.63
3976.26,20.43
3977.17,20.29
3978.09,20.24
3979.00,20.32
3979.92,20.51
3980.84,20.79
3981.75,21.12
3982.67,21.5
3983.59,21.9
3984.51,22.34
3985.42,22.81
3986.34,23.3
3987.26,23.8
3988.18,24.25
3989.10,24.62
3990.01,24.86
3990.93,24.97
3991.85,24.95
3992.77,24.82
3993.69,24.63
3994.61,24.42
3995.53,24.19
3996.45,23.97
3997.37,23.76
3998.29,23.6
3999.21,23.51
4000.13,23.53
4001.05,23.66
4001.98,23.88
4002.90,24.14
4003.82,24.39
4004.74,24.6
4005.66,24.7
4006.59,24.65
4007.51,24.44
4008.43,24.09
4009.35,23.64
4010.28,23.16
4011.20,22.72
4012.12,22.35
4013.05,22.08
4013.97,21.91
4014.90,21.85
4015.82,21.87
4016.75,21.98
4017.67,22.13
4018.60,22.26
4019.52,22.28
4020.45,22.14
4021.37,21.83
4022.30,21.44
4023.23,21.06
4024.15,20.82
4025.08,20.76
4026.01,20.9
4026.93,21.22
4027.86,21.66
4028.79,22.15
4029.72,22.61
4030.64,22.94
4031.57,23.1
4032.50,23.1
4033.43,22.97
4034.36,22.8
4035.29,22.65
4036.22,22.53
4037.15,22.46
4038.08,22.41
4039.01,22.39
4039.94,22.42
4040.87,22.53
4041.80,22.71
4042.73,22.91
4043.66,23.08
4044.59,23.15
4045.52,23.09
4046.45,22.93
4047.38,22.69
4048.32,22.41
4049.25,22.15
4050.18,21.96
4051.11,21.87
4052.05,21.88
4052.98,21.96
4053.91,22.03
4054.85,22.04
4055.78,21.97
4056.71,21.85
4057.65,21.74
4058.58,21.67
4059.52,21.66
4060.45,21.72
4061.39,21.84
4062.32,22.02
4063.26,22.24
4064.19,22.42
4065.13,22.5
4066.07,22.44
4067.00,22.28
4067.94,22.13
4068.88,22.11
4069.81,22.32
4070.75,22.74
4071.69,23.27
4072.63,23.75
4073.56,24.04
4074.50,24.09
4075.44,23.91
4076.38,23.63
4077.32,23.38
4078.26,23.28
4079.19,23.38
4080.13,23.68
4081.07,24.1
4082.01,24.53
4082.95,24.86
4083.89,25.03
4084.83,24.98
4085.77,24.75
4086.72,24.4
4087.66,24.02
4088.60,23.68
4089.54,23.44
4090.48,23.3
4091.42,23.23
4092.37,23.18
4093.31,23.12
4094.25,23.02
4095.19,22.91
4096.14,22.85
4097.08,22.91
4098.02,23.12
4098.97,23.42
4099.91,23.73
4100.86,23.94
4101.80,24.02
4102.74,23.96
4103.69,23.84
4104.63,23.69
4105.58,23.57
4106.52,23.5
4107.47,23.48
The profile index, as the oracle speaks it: 1.43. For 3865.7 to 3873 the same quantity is 0.99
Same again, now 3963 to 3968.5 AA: 1.15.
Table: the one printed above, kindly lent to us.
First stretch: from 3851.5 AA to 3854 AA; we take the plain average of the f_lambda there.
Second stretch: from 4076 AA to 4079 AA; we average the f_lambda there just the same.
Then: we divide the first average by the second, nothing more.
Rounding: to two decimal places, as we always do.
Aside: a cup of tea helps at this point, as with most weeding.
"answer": 0.90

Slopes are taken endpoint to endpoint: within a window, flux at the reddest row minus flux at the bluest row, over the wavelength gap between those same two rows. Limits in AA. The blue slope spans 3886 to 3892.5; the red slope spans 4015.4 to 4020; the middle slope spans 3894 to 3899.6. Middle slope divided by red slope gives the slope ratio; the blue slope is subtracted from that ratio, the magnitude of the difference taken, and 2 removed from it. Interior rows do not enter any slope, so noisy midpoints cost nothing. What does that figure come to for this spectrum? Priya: 2.3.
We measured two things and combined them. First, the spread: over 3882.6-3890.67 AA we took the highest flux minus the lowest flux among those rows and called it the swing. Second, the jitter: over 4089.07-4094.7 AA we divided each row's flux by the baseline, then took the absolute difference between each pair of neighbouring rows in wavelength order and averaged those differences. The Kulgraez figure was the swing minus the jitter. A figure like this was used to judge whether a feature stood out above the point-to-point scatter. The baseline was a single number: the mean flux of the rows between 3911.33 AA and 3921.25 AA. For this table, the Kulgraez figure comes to 2.1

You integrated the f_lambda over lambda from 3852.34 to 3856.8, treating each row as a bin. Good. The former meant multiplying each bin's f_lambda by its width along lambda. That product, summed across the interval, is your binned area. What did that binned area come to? 93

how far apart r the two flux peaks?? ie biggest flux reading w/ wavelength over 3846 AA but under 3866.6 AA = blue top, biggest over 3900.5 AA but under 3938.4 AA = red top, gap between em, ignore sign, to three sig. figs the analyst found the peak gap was 1.32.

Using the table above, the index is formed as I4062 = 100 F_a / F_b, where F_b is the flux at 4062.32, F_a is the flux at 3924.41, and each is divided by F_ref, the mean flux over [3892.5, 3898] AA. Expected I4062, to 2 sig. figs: 93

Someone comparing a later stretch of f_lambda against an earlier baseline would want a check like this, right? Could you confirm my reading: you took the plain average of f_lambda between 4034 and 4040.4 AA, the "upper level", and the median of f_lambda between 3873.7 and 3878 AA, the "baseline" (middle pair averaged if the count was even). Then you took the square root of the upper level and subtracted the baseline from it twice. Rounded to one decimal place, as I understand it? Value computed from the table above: -40.3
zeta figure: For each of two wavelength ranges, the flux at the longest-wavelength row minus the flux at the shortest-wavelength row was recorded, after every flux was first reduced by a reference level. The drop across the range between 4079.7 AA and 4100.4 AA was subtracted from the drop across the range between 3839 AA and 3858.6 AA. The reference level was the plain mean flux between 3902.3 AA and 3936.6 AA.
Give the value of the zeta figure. 1.5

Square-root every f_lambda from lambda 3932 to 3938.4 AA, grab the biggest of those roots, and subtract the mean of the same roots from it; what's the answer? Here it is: 0.060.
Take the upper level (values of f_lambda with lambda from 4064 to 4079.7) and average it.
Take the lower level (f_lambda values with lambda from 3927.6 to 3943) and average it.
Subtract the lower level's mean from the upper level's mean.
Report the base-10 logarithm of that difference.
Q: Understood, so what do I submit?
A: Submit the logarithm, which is 0.6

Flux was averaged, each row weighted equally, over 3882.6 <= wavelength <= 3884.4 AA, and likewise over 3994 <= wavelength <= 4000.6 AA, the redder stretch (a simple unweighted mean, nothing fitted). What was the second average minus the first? 2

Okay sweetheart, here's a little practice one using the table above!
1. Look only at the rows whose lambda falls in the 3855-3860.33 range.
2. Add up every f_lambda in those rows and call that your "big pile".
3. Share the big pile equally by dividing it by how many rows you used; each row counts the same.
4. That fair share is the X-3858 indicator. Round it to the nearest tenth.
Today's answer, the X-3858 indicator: 21.8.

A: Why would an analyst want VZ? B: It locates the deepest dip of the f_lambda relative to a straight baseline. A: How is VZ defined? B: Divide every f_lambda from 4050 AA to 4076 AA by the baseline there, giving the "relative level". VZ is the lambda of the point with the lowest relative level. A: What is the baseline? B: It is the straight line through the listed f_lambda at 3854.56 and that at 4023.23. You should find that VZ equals 4059.52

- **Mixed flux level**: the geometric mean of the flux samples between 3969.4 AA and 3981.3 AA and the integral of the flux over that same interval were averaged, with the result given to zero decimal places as 132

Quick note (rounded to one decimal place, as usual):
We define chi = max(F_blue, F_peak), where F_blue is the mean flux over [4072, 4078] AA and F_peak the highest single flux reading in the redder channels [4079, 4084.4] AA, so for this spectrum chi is 25.0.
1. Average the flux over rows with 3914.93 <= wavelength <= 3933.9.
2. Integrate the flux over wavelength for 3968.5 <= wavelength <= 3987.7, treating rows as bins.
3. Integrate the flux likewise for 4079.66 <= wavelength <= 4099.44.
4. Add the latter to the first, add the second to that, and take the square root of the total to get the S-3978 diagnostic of 29.9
